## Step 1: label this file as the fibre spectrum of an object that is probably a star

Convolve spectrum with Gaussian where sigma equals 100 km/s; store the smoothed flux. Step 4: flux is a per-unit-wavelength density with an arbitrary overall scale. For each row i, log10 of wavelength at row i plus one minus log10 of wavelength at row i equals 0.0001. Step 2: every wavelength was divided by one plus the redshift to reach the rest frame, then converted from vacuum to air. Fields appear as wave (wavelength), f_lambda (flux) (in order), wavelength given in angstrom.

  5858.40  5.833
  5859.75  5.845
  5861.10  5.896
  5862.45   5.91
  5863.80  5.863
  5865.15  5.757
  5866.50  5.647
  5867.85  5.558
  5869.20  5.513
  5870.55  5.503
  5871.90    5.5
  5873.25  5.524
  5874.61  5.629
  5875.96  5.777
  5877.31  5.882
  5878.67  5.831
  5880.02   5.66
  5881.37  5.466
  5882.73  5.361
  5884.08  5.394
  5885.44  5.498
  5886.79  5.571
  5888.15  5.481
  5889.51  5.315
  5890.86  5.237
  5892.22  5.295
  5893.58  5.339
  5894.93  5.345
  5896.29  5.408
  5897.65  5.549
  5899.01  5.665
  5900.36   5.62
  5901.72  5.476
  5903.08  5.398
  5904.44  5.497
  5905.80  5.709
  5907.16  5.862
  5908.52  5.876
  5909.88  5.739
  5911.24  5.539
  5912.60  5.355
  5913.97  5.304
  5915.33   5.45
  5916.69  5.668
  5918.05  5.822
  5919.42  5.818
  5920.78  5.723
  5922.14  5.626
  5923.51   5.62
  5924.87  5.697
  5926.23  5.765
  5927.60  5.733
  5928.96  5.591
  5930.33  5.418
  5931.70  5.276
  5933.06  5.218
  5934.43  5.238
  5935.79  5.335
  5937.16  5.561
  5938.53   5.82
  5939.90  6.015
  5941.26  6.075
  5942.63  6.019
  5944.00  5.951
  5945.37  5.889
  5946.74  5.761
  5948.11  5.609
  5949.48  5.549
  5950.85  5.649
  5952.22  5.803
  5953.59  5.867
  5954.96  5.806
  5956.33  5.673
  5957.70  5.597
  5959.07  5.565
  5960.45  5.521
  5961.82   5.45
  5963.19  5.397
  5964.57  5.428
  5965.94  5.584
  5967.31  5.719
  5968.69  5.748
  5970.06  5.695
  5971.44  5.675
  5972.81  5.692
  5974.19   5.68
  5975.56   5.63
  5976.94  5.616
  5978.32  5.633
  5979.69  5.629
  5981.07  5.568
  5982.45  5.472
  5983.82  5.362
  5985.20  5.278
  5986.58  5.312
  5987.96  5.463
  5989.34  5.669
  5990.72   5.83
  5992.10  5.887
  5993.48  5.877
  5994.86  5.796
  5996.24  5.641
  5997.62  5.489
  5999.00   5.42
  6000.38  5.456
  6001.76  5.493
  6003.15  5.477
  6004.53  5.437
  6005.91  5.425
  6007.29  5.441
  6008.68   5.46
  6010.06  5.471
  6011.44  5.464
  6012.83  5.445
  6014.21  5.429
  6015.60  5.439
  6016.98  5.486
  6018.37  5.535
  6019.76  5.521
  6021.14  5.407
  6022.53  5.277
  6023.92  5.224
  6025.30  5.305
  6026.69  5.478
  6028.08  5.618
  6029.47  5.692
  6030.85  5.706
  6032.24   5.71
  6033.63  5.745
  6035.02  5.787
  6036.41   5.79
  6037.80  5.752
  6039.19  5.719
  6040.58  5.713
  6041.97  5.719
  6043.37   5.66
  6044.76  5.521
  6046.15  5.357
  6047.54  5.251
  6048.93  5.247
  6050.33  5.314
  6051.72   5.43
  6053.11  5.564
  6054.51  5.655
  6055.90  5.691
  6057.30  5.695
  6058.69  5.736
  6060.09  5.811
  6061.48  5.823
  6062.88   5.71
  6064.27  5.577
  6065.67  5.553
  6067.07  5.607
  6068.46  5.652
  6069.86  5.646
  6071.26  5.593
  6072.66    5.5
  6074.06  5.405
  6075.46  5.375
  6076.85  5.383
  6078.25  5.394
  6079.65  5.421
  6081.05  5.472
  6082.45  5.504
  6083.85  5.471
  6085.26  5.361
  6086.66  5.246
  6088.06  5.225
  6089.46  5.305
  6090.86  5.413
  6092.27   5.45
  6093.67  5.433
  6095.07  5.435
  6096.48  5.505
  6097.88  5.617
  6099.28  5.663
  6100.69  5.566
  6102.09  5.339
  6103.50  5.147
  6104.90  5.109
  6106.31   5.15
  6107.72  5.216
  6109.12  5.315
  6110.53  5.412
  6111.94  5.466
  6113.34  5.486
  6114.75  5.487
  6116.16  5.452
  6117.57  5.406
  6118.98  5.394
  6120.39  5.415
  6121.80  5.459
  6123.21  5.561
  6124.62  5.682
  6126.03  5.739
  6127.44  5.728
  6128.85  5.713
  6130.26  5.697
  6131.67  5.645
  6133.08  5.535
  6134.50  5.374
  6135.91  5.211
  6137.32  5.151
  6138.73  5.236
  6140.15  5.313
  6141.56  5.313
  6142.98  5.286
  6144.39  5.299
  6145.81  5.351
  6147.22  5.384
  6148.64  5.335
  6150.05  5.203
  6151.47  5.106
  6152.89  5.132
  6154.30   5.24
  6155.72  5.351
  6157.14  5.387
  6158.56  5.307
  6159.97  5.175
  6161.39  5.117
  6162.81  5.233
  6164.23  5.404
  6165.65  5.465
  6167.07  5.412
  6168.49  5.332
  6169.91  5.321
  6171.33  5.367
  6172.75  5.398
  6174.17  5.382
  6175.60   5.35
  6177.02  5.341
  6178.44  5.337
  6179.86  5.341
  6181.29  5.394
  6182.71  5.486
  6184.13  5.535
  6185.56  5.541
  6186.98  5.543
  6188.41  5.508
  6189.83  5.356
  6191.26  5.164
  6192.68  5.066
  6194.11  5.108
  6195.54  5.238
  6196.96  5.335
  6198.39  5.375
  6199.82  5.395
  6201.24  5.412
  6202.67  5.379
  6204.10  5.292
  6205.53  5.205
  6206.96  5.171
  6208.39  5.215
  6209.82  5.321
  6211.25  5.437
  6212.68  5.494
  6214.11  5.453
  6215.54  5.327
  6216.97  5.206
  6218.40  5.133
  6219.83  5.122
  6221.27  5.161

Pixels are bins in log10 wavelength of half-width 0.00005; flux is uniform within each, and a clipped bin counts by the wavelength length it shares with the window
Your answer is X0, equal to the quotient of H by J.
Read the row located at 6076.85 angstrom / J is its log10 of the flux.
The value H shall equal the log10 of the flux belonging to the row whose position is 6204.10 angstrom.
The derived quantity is 0.990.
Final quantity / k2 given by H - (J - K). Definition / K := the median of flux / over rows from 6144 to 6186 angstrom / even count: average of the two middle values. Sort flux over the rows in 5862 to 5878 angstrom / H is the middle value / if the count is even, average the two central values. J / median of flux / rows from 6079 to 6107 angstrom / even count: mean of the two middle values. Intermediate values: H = 5.64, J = 5.43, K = 5.35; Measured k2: 5.56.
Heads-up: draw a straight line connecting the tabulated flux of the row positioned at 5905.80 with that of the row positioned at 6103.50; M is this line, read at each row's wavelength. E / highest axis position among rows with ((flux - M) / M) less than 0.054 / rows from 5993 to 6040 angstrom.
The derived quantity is 6028.08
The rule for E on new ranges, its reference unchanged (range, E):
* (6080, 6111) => 6109.12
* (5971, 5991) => 5989.34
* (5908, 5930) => 5928.96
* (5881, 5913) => 5912.60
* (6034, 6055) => 6053.11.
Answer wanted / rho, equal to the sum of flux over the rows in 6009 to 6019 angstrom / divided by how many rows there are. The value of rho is 5.47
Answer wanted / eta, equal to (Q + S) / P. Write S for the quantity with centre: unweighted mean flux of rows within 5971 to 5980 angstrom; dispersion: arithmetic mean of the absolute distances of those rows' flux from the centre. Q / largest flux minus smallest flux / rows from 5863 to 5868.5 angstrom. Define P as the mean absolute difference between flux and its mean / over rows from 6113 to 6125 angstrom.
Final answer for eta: 5.2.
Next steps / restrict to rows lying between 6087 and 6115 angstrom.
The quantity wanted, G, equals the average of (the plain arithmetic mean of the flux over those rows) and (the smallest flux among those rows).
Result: 5.25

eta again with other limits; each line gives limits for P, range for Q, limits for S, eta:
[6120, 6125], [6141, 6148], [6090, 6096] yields 1.2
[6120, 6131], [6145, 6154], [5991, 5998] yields 3.8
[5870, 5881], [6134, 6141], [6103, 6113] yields 2.7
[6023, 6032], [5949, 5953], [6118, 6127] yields 2.2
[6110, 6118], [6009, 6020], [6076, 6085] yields 5.2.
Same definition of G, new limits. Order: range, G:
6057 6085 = 5.47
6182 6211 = 5.20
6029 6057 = 5.42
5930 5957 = 5.45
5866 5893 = 5.38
